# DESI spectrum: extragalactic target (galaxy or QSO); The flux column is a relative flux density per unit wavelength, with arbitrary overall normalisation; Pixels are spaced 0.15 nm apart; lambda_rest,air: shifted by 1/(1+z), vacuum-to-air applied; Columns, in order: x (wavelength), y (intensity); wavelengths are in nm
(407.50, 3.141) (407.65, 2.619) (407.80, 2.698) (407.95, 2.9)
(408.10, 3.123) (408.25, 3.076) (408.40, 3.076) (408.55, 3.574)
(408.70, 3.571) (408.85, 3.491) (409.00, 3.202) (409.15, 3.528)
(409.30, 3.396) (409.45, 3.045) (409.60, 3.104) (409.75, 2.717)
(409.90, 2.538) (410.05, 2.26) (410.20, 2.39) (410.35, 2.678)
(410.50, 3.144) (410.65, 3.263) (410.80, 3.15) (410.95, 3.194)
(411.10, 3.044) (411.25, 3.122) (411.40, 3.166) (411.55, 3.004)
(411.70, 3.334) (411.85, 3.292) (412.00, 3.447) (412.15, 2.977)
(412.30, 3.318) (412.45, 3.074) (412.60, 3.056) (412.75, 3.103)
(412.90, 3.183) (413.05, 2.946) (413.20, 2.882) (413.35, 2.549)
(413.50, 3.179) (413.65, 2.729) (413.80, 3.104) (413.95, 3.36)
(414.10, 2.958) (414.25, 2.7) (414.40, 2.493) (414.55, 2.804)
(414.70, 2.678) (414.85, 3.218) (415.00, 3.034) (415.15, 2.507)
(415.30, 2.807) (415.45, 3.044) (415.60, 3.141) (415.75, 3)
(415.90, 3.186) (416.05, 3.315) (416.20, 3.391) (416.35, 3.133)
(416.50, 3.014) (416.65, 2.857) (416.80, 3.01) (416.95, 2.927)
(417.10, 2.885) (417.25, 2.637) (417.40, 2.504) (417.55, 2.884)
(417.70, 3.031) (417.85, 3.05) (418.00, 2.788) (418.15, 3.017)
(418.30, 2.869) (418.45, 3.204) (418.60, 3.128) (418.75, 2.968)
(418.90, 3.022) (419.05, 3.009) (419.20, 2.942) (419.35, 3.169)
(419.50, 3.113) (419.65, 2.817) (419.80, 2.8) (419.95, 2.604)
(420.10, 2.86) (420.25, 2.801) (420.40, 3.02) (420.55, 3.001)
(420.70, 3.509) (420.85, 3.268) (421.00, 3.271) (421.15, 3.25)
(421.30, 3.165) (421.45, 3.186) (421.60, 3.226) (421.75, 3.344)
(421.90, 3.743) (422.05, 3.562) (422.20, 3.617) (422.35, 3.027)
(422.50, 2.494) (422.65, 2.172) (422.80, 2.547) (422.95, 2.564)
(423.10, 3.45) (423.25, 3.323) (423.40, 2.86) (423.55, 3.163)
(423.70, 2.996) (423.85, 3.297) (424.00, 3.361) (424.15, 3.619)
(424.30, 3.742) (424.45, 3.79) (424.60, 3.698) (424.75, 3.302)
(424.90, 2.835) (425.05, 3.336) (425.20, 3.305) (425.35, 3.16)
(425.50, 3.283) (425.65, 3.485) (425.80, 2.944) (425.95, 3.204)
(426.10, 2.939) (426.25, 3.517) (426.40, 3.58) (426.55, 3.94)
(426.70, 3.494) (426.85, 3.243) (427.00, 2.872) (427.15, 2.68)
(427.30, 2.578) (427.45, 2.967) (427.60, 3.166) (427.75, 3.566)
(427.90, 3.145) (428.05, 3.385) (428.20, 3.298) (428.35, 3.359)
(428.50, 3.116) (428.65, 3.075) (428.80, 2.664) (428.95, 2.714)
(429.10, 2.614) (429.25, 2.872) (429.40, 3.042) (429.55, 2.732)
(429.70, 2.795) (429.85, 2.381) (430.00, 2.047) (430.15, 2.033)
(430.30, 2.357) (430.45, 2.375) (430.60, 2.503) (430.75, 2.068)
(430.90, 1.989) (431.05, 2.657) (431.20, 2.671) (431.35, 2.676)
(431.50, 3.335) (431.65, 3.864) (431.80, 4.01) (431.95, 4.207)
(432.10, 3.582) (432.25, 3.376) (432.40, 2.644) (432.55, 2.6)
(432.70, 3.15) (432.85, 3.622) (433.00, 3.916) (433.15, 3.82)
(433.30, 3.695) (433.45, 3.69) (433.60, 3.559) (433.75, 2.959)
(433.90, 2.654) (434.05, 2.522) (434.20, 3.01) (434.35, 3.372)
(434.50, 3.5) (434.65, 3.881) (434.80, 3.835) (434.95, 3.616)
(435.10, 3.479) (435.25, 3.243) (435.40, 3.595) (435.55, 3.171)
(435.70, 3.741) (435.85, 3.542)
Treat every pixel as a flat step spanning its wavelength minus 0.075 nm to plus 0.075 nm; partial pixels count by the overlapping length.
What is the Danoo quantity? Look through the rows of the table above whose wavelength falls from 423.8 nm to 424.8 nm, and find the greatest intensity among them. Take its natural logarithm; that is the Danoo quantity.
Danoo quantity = 1.33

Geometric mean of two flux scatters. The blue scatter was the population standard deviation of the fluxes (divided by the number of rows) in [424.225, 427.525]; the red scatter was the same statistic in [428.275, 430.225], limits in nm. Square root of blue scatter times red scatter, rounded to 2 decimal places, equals 0.37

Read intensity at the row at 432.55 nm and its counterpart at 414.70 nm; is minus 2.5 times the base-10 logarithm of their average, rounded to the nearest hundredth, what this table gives -1.05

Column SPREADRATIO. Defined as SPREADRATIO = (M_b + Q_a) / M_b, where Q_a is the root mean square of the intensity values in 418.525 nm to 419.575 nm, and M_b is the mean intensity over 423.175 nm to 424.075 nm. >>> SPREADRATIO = 1.96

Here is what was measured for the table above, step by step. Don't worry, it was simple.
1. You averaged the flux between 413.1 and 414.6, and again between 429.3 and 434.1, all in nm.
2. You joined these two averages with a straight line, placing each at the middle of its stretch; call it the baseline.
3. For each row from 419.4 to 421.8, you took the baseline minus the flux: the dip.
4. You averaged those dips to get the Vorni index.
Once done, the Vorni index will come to -0.16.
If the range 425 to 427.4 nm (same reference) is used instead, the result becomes -0.27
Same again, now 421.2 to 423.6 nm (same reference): -0.16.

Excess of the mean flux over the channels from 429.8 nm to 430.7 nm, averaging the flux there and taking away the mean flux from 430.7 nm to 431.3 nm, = -0.1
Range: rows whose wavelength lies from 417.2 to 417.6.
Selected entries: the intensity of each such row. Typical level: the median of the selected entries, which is 2.64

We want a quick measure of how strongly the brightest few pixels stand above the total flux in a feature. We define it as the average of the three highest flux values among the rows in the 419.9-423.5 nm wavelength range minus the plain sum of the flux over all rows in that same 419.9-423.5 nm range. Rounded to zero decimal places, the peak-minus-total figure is -70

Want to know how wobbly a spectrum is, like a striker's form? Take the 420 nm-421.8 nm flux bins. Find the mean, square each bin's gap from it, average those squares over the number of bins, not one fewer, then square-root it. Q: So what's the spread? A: 0.20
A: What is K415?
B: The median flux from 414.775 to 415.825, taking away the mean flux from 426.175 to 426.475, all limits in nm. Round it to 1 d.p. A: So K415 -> -0.5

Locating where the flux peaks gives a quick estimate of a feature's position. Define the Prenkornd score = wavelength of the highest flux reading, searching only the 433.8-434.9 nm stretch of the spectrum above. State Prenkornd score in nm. 434.65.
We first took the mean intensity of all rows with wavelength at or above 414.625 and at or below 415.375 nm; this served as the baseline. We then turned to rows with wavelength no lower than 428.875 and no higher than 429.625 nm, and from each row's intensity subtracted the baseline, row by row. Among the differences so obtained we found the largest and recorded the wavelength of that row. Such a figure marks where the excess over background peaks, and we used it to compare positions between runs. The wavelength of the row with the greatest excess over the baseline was 429.40 nm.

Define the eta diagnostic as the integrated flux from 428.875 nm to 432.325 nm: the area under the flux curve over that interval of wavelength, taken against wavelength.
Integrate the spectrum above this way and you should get 9.7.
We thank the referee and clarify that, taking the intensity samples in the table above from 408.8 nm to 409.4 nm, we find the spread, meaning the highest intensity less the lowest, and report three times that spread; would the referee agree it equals 1.0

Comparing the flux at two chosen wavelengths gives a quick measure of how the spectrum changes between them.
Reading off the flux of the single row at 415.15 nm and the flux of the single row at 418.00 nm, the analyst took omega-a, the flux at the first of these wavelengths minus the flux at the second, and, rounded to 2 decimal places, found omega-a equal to -0.28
